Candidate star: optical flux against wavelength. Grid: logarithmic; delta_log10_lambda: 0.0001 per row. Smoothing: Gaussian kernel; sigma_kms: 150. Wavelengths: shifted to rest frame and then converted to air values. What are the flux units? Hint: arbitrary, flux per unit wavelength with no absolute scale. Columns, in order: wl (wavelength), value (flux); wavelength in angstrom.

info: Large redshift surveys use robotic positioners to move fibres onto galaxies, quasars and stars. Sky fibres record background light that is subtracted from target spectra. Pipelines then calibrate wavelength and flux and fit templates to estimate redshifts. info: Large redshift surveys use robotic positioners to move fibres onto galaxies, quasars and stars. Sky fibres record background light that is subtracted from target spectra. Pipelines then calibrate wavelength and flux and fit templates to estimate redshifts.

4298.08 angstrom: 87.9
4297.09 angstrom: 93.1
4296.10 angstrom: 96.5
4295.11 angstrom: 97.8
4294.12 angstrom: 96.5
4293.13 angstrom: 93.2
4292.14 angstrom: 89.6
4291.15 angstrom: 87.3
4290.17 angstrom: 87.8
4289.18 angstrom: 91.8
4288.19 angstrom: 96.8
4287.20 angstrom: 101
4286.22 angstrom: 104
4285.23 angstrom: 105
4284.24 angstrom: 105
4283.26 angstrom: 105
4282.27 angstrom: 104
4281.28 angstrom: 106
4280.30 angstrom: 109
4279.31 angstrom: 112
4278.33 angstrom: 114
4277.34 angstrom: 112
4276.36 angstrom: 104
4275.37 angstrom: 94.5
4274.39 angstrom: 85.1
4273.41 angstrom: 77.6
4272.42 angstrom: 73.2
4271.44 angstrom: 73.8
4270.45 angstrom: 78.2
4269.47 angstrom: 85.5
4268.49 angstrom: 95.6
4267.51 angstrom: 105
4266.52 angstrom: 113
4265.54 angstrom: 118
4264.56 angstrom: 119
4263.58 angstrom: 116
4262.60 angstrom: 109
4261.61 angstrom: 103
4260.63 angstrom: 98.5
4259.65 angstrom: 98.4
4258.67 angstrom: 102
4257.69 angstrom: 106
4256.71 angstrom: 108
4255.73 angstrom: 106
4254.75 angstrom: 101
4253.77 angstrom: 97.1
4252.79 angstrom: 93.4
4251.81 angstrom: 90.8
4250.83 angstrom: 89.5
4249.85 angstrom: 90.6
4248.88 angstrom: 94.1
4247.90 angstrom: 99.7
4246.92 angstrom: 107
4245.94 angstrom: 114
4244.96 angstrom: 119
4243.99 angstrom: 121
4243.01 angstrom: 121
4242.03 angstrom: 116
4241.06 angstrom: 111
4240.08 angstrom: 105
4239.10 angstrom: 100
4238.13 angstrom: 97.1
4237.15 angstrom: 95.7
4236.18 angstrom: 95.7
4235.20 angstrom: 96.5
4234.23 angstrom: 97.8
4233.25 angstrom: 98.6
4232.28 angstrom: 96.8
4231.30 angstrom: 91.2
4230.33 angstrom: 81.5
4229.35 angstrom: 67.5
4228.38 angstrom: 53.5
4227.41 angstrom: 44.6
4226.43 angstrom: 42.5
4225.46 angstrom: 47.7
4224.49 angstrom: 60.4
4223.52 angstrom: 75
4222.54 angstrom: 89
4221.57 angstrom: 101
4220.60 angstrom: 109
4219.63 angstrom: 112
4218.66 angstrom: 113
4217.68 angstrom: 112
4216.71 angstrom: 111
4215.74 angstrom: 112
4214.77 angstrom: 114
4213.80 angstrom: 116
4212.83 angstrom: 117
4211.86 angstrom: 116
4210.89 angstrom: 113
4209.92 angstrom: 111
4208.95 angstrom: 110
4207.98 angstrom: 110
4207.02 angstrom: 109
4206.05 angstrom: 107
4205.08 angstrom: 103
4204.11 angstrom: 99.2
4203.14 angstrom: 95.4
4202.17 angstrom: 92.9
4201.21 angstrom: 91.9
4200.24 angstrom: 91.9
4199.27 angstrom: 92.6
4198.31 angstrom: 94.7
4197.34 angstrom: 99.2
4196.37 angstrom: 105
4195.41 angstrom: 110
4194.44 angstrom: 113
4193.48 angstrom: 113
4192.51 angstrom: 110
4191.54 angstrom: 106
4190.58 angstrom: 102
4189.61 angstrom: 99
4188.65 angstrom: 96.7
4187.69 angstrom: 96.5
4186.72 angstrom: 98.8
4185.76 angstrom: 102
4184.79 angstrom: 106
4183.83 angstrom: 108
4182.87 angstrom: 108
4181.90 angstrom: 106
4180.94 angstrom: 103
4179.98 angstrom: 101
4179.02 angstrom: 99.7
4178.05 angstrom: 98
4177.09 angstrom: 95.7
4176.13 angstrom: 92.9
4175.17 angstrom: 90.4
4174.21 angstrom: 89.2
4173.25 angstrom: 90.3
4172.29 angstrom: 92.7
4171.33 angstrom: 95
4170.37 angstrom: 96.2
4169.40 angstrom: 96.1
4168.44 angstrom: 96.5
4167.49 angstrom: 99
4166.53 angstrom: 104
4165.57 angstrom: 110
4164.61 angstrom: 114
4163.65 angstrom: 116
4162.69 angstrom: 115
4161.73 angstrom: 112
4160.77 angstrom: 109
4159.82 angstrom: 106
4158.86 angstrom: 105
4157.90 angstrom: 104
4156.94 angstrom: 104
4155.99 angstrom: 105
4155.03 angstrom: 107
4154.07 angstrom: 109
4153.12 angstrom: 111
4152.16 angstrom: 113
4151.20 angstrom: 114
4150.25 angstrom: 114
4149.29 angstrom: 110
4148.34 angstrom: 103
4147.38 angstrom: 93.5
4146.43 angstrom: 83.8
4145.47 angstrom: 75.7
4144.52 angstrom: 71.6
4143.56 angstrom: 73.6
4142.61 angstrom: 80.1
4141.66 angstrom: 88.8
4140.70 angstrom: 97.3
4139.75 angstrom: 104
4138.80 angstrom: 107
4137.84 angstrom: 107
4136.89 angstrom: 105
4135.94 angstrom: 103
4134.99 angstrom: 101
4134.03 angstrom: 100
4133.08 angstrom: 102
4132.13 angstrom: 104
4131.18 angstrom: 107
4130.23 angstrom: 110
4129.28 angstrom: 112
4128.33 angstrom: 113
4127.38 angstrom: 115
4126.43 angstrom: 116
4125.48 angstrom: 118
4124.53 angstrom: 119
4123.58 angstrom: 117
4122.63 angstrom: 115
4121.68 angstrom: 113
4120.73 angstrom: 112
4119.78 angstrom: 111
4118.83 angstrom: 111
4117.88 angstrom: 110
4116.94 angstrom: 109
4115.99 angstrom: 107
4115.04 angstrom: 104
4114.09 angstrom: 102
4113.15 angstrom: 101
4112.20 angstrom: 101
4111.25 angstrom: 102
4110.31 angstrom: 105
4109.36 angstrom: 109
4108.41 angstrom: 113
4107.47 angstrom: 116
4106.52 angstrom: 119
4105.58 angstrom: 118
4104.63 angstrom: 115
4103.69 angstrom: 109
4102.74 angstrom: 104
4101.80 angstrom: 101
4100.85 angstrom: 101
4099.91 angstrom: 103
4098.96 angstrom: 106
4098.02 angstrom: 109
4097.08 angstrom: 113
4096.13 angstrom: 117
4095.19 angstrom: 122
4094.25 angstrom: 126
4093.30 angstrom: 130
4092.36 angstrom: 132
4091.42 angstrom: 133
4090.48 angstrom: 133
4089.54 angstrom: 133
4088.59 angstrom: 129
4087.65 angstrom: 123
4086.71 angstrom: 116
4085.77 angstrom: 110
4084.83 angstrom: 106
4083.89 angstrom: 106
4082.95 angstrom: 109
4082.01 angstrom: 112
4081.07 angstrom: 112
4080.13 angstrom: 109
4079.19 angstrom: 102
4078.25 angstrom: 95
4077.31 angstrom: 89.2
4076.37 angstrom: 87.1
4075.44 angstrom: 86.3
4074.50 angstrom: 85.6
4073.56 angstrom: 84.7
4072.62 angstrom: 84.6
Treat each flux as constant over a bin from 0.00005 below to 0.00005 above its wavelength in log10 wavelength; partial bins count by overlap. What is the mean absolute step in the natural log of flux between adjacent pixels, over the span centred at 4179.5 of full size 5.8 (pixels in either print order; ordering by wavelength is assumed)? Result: 0.020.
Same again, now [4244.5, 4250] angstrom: 0.055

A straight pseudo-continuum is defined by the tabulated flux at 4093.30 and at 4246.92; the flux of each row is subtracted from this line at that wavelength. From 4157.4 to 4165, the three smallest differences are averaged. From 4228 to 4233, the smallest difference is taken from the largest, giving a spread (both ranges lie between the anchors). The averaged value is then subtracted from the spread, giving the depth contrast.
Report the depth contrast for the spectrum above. 39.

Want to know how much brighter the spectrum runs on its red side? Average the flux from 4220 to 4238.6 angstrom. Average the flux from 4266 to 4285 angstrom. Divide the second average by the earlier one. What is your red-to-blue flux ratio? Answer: 1.20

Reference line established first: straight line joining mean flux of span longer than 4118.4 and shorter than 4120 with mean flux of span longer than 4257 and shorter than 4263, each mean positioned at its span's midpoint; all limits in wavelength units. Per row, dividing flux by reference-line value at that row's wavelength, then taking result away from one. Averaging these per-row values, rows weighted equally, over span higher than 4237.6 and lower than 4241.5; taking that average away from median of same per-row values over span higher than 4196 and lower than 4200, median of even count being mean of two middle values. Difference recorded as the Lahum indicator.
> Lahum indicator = 0.08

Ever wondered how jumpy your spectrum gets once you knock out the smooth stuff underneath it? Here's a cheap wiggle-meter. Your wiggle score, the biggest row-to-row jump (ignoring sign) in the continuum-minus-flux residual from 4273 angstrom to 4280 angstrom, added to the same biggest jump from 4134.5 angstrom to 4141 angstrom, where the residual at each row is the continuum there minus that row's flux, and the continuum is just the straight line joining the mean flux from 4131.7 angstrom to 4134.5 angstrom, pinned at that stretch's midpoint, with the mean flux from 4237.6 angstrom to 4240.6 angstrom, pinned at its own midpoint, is 16.2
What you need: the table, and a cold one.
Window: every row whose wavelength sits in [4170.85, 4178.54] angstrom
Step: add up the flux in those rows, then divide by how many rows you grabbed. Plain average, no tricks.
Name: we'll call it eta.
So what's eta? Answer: 93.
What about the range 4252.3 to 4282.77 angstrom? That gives 101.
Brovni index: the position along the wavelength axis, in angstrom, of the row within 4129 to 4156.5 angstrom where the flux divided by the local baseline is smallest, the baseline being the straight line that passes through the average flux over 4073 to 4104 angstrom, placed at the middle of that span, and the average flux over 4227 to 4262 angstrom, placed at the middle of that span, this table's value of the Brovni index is 4144.52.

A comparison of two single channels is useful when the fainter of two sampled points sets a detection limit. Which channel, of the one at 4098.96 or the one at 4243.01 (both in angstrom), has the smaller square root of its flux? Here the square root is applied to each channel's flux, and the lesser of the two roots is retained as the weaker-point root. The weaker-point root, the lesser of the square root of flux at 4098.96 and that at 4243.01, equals 10.3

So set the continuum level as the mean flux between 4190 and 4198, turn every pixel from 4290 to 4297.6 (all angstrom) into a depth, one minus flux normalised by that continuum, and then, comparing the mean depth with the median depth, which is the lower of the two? 0.13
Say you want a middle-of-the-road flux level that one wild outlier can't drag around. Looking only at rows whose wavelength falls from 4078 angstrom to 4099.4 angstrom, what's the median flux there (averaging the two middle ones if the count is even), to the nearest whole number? 113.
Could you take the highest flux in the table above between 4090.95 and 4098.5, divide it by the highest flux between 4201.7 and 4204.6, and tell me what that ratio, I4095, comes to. 1.34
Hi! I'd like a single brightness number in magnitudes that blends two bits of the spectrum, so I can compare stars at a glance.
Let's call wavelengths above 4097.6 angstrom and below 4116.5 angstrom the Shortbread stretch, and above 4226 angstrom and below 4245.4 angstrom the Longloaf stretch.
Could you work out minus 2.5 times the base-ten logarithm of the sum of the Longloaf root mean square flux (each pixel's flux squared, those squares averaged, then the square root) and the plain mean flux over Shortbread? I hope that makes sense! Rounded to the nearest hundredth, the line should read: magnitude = -5.77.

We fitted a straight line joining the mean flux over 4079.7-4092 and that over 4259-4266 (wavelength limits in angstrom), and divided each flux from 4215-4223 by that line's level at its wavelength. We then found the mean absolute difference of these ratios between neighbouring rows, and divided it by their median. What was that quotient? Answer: 0.034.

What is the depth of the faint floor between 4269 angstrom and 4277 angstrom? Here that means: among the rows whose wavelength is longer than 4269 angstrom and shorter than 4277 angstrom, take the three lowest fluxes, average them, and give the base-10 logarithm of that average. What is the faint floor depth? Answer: 1.87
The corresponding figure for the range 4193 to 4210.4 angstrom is 1.96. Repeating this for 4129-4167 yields 1.87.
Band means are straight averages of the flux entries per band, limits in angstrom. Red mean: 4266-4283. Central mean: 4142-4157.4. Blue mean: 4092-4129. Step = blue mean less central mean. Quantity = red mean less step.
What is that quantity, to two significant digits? 83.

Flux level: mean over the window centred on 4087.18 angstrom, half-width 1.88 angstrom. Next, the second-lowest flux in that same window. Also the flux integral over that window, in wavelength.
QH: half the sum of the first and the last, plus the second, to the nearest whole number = 401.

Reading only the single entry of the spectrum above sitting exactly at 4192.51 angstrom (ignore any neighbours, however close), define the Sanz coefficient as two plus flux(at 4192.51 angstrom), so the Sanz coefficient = 112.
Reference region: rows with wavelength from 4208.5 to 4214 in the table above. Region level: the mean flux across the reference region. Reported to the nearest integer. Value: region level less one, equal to 113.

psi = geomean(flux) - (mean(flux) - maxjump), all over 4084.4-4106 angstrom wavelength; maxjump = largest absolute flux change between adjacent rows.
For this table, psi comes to 6.5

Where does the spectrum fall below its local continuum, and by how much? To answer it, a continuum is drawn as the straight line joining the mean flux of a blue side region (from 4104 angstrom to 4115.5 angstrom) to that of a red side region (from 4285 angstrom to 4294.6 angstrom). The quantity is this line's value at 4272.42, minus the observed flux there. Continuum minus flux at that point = 23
